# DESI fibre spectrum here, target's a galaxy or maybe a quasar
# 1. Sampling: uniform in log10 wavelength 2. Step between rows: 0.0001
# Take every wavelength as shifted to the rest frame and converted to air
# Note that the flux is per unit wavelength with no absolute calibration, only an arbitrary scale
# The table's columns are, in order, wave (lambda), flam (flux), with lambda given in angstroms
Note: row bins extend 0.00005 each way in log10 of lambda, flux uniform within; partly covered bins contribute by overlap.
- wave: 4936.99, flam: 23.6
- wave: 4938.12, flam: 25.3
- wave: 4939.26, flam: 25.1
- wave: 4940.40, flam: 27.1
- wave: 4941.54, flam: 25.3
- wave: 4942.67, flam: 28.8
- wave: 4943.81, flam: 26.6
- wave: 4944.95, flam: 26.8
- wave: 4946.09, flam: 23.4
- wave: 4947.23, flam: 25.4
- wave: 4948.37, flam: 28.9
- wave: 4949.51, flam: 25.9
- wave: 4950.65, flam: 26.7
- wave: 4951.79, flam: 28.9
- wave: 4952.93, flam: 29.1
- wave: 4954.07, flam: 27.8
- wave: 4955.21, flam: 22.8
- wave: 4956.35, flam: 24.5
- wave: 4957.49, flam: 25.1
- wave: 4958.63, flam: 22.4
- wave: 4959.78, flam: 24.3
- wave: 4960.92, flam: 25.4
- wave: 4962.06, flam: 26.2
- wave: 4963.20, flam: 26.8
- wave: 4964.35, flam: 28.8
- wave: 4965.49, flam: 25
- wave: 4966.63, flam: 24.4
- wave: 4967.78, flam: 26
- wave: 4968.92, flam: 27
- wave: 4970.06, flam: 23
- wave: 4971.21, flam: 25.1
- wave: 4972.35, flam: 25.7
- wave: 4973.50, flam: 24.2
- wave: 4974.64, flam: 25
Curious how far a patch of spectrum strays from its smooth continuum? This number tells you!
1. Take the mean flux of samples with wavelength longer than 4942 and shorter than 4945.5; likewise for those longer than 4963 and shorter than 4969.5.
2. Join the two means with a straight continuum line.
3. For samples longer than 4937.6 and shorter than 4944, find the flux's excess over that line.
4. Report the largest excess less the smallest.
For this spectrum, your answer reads 3.86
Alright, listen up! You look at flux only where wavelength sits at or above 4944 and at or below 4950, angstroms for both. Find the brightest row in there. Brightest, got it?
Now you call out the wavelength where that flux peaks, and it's 4948.37 angstroms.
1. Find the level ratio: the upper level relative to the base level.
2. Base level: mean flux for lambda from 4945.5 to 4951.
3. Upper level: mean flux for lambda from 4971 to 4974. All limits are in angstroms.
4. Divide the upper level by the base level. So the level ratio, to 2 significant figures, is 0.96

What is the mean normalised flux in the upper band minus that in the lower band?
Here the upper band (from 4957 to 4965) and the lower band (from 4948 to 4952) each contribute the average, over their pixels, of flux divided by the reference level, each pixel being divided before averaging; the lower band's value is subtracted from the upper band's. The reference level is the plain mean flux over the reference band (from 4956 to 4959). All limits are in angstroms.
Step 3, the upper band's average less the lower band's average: -0.08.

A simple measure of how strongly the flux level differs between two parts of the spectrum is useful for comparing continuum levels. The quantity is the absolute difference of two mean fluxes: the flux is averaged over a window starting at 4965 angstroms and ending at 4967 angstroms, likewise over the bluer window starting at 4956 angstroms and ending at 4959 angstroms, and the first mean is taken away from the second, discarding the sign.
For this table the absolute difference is 0.7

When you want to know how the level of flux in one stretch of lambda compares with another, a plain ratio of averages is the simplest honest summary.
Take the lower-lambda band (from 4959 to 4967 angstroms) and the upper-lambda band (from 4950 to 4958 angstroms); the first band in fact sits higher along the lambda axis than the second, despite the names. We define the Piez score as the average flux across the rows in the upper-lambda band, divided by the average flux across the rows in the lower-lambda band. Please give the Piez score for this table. 1.02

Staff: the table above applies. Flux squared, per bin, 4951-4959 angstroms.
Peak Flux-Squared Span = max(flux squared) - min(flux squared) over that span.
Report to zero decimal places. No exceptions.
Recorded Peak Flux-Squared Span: 345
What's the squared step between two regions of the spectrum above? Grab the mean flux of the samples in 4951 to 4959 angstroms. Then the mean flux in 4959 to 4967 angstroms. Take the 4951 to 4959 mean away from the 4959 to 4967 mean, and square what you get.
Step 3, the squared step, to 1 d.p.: 0.0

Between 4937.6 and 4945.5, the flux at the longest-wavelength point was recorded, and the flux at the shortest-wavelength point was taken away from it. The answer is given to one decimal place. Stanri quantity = 1.5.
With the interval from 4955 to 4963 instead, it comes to 3.4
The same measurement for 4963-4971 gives -3.8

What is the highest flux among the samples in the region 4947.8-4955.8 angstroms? 29.1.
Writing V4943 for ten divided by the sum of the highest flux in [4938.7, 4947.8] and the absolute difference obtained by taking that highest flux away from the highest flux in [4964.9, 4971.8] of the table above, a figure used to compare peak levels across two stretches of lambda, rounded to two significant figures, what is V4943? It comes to 0.33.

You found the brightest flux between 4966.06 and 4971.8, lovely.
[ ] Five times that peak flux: 135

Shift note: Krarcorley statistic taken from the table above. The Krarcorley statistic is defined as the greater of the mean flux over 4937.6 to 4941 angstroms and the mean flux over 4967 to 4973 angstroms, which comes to 25.8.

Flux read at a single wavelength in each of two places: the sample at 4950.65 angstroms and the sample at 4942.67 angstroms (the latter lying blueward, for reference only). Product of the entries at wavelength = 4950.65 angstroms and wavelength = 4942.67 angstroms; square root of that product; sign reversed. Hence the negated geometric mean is -27.7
